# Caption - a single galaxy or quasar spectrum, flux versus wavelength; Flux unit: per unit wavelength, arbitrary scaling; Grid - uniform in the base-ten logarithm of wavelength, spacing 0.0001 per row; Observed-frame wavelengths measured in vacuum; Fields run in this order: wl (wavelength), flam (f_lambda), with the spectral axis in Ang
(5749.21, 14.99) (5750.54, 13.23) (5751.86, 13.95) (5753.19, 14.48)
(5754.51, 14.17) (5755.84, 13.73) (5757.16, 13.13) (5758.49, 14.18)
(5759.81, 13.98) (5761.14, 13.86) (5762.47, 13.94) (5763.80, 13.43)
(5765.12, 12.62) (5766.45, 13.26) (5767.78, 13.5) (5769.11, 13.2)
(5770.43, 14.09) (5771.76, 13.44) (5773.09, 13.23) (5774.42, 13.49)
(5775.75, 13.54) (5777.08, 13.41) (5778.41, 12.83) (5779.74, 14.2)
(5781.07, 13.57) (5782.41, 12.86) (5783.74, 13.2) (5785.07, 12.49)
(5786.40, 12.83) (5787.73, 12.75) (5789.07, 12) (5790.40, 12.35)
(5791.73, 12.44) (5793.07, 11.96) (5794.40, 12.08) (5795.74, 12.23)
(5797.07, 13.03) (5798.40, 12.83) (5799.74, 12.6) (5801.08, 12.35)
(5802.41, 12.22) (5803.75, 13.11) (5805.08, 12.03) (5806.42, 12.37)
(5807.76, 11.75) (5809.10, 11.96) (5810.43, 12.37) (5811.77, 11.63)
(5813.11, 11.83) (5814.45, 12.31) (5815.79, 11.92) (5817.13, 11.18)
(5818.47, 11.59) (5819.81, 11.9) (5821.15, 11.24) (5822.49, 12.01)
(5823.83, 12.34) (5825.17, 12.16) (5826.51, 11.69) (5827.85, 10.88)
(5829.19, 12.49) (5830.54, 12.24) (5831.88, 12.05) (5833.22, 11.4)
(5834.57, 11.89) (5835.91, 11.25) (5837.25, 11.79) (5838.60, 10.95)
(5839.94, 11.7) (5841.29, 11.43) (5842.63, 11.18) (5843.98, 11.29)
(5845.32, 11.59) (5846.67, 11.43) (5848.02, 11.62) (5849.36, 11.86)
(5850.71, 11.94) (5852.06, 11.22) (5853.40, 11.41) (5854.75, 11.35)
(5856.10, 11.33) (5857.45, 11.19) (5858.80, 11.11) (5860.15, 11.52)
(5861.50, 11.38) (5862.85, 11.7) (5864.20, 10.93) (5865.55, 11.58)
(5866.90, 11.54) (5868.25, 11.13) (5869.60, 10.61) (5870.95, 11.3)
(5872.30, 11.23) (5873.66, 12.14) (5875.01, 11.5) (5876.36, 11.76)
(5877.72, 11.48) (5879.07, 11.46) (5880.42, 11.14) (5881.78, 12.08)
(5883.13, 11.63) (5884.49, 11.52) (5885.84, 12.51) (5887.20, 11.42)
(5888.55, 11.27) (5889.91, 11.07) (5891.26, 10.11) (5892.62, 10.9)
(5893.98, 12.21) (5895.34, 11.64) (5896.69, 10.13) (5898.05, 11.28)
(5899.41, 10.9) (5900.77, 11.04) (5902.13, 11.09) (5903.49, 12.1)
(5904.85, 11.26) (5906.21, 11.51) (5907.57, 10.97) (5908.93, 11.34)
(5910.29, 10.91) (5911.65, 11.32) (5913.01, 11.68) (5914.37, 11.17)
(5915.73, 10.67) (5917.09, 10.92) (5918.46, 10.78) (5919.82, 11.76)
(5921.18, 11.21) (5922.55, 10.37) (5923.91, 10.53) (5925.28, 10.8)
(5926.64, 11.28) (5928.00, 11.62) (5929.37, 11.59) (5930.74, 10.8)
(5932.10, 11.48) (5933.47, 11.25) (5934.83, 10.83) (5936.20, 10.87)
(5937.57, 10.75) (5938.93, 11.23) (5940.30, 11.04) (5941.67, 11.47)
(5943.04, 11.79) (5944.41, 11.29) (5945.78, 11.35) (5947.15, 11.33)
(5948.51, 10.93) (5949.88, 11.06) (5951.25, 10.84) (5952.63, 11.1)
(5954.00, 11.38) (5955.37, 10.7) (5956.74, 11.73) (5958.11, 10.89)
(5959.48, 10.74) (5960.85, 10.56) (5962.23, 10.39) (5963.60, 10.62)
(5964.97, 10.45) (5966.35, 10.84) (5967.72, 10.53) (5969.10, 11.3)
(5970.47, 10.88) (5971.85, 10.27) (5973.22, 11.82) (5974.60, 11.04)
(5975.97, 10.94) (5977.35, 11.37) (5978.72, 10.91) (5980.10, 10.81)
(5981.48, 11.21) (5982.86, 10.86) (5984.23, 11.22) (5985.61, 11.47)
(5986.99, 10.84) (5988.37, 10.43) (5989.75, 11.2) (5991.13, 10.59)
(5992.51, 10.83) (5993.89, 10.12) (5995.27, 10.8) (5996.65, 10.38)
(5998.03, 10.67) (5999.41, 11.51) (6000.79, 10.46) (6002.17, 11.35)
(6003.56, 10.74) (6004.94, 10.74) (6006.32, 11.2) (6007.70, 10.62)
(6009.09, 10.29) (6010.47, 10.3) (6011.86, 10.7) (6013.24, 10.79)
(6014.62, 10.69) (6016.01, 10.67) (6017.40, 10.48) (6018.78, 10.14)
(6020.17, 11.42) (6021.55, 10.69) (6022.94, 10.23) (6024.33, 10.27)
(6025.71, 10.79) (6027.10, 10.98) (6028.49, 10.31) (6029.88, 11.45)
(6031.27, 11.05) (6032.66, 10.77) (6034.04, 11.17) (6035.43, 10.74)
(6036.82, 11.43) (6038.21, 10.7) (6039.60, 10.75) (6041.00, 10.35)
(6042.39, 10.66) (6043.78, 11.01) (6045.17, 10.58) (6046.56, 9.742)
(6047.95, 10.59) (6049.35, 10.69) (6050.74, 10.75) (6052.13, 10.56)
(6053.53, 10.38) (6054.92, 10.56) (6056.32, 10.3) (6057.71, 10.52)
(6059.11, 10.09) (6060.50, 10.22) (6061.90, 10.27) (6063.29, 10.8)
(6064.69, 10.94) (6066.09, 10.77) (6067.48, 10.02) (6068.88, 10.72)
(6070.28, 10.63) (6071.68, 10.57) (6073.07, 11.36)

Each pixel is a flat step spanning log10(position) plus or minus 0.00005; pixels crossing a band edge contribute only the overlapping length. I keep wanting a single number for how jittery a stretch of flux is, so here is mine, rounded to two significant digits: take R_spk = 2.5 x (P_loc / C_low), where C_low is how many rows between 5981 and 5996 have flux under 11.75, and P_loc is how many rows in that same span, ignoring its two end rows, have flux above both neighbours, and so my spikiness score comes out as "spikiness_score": 0.68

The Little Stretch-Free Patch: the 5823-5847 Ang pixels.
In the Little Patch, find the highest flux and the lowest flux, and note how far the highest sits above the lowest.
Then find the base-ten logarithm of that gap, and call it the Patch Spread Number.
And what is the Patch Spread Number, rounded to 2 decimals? 0.21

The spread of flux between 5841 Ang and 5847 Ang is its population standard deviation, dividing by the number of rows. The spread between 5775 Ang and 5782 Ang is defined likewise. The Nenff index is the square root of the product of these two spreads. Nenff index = 0.25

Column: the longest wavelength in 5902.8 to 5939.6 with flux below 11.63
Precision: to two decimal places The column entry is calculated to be 5938.93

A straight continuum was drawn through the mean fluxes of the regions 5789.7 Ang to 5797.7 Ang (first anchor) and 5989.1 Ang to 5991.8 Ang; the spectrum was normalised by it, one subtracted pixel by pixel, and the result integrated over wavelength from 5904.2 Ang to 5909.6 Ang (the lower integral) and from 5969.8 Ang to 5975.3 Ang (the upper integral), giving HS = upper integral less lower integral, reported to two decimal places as 0.10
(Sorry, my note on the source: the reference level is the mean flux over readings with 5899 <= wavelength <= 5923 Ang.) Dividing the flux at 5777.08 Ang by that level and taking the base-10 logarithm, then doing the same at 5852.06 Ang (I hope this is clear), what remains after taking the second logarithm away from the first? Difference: 0.077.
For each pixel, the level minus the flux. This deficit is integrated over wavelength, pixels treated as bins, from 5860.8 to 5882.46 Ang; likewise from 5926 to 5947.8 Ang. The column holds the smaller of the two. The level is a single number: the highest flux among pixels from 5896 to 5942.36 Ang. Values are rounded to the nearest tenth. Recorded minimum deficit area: 14.4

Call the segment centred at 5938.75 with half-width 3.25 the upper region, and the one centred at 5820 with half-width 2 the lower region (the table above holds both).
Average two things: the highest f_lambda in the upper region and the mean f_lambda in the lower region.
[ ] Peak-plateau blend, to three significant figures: 11.5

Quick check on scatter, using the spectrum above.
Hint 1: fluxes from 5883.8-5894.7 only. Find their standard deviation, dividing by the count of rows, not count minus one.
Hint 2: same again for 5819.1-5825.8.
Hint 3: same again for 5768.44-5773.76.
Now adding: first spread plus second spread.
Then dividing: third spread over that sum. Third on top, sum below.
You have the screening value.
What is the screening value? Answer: 0.33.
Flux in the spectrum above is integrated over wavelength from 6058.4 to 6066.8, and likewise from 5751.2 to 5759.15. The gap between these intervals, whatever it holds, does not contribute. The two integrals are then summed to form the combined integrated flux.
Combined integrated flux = 199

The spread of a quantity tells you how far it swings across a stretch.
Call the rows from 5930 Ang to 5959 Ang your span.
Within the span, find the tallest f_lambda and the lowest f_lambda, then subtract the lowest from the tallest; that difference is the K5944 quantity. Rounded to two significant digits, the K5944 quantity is 1.1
